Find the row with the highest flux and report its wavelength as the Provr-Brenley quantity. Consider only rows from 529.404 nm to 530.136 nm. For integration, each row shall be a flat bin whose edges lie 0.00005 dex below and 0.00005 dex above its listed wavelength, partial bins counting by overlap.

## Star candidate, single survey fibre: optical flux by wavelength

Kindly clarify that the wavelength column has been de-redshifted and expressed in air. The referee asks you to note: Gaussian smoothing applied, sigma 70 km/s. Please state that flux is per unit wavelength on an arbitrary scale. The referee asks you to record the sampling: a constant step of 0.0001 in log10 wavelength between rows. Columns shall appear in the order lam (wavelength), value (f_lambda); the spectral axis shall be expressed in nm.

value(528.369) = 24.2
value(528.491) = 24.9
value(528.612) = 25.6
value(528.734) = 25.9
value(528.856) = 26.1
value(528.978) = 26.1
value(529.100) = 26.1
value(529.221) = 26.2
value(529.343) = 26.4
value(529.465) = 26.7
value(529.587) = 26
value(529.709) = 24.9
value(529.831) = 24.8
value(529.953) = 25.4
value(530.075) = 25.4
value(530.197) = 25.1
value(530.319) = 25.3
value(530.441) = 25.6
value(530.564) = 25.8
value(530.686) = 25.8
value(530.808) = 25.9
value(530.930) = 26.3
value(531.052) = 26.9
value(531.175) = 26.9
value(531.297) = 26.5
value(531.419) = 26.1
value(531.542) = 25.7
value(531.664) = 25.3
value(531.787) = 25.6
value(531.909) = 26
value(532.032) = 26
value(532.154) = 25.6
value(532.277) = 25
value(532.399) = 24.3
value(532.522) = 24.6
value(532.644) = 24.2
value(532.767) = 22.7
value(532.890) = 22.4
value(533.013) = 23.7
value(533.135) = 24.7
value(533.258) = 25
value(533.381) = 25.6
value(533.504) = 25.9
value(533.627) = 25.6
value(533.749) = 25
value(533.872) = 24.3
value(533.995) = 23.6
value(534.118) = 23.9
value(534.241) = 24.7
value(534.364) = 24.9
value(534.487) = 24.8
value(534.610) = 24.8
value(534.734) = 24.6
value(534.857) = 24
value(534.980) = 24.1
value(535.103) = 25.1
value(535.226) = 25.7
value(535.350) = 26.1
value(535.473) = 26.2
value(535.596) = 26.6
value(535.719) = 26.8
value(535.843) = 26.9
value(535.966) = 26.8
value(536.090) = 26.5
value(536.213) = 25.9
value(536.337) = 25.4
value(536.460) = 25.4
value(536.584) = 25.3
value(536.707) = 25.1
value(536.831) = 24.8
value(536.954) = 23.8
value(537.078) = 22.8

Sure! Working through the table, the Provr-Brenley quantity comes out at 529.465 nm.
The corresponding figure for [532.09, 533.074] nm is 532.154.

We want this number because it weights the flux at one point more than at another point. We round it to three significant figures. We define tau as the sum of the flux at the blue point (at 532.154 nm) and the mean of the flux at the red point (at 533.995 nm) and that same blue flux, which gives 50.2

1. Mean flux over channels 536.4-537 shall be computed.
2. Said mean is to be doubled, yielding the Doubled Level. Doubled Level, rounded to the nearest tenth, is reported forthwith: 49.8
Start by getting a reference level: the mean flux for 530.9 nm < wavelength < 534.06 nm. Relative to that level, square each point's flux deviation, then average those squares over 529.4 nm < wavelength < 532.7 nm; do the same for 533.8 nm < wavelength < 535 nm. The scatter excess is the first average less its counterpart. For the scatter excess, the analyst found 0.0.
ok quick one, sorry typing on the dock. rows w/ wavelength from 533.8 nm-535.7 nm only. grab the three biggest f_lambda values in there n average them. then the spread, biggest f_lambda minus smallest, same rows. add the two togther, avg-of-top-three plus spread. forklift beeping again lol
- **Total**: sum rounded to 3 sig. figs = 29.3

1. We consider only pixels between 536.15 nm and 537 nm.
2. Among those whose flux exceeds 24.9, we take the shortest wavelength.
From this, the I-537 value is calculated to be 536.213 nm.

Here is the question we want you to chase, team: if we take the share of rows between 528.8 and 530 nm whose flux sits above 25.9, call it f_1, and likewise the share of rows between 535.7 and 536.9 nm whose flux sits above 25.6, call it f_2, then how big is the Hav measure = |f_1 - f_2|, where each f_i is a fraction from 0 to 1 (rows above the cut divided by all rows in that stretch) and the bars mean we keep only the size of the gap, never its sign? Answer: 0.20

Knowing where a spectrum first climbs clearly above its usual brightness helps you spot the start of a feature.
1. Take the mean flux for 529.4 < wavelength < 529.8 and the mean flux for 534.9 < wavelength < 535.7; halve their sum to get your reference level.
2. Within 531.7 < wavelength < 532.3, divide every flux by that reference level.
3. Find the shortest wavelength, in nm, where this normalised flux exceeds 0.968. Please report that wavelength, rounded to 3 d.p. 531.787 nm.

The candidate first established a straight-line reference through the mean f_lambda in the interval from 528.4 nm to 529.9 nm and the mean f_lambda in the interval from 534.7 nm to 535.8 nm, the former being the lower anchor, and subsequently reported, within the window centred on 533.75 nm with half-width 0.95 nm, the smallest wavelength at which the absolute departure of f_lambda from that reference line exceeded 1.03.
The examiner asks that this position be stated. 532.890 nm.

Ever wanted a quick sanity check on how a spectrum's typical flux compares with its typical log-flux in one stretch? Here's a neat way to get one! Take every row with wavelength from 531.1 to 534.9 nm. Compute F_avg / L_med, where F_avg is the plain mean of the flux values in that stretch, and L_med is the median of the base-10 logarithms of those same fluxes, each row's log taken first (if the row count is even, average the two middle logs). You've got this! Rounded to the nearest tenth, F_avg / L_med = 17.8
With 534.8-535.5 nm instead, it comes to 17.9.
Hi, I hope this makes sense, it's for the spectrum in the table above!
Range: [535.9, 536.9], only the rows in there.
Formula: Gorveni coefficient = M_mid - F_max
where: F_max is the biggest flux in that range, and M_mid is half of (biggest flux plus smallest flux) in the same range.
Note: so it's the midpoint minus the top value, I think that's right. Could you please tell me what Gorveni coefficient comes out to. -1.00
